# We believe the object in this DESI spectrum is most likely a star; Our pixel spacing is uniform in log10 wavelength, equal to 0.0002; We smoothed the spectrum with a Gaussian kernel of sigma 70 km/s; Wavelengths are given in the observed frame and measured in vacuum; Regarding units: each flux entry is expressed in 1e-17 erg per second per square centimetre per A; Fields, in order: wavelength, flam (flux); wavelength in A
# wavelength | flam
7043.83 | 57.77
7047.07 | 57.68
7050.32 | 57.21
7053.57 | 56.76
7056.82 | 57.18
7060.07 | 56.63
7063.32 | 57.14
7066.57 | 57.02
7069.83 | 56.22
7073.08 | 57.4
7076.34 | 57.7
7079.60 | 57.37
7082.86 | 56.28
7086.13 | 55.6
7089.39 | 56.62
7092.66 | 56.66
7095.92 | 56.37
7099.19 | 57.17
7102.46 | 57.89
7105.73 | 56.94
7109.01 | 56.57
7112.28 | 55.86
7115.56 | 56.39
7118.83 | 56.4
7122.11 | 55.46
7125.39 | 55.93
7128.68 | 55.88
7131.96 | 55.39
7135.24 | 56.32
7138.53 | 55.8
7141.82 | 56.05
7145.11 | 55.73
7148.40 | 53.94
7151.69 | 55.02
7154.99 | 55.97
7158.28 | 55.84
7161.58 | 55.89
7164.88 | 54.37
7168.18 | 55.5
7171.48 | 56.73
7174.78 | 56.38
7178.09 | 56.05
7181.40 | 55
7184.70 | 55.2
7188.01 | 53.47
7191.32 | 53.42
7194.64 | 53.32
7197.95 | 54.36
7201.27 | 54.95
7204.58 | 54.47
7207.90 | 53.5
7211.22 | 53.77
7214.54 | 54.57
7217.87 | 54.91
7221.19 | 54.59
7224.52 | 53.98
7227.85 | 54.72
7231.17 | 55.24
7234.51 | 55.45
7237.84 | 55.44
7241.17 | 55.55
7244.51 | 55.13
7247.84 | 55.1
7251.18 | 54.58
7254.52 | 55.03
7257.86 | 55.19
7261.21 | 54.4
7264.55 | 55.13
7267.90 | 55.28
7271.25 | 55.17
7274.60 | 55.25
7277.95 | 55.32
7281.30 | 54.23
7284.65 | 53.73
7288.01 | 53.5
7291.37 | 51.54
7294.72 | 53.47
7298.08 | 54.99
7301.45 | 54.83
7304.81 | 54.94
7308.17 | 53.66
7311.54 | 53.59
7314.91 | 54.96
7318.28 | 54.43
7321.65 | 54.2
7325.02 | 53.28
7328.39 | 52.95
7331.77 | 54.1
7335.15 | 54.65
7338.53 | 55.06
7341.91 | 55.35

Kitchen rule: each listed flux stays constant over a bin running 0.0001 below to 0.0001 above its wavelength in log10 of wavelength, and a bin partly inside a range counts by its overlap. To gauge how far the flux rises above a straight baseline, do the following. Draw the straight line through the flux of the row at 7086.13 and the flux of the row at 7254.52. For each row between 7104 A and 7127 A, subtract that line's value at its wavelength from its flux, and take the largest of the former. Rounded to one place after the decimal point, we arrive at 1.4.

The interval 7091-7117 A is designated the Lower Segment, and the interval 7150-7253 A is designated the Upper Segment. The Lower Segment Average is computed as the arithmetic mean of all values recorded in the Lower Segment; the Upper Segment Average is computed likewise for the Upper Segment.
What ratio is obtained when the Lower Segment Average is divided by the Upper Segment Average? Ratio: 1.033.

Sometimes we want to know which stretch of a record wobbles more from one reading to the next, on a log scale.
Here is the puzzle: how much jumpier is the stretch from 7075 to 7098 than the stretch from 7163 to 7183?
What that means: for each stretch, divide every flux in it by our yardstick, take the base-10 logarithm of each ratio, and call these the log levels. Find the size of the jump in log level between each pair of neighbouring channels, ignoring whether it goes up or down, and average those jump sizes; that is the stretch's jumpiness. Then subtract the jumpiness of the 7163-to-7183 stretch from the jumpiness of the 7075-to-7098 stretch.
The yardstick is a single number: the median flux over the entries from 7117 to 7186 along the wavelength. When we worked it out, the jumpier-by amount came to -0.0020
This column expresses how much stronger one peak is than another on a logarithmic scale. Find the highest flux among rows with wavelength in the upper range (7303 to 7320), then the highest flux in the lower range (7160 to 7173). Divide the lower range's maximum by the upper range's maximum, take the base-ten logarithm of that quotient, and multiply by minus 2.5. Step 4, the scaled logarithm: -0.034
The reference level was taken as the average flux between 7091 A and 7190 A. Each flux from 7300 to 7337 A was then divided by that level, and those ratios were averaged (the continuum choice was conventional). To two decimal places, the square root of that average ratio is 0.98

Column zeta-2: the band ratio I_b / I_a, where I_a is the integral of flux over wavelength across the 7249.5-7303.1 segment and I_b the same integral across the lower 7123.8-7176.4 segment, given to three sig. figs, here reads 1.00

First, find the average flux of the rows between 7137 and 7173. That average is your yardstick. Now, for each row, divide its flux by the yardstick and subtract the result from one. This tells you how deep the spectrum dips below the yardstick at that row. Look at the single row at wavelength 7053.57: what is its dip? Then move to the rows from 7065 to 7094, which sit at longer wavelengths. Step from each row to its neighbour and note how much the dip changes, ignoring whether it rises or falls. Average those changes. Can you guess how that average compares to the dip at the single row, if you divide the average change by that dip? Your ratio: -0.55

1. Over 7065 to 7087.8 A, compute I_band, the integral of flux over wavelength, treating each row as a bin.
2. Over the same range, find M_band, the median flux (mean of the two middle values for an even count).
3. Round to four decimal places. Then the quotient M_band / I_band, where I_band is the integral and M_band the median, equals 0.0440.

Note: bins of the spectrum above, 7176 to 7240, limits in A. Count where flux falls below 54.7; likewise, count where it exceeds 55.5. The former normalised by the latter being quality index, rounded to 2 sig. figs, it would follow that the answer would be 10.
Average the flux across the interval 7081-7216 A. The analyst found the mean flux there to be 55.5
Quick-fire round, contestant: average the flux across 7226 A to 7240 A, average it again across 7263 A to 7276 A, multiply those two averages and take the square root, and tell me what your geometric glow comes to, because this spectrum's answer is 55.2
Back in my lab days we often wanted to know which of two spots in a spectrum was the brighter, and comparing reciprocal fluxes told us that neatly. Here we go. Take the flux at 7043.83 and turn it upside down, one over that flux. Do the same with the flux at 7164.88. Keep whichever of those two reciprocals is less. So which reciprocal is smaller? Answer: 0.0173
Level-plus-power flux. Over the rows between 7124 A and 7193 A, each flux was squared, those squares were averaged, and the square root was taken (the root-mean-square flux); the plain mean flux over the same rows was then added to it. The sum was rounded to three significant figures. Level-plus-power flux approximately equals 111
